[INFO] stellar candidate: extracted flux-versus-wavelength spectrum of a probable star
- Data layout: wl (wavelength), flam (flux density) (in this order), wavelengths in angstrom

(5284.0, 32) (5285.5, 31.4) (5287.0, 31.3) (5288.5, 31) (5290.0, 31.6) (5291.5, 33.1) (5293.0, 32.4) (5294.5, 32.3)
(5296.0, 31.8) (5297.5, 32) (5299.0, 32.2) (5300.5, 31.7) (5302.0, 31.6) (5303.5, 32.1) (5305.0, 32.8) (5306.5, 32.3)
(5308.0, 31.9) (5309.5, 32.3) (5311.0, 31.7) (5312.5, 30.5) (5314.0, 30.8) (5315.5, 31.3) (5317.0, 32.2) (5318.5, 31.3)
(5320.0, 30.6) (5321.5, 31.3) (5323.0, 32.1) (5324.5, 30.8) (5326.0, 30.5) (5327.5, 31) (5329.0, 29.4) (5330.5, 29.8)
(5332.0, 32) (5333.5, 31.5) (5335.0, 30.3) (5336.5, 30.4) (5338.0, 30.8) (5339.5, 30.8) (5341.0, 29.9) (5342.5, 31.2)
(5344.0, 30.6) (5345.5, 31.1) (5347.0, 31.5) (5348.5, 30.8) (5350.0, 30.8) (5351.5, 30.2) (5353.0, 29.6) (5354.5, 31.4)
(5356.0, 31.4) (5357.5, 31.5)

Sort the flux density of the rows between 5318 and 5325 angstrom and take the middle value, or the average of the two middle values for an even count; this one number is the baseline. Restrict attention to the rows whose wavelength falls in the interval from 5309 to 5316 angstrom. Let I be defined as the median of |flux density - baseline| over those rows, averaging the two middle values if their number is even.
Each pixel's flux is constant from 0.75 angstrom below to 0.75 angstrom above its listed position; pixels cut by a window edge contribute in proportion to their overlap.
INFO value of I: 0.50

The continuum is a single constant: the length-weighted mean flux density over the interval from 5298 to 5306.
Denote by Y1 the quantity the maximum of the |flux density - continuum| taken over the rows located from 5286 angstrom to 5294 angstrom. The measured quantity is 1.1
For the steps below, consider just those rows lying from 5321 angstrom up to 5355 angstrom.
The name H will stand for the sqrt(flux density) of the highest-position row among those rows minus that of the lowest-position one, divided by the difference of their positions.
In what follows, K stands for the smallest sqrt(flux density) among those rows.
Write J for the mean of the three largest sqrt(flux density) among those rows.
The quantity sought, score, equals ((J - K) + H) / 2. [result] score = 0.11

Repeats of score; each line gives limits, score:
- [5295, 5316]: 0.09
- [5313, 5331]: 0.11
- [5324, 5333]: 0.09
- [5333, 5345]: 0.05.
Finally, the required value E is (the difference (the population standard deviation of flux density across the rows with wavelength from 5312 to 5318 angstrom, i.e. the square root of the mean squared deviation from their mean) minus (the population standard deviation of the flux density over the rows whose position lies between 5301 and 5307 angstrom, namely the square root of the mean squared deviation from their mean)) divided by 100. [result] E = 0.002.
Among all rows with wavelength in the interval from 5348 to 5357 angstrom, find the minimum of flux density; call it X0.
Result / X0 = 29.6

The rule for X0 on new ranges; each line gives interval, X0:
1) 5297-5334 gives 29.4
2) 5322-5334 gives 29.4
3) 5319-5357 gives 29.4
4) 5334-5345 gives 29.9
